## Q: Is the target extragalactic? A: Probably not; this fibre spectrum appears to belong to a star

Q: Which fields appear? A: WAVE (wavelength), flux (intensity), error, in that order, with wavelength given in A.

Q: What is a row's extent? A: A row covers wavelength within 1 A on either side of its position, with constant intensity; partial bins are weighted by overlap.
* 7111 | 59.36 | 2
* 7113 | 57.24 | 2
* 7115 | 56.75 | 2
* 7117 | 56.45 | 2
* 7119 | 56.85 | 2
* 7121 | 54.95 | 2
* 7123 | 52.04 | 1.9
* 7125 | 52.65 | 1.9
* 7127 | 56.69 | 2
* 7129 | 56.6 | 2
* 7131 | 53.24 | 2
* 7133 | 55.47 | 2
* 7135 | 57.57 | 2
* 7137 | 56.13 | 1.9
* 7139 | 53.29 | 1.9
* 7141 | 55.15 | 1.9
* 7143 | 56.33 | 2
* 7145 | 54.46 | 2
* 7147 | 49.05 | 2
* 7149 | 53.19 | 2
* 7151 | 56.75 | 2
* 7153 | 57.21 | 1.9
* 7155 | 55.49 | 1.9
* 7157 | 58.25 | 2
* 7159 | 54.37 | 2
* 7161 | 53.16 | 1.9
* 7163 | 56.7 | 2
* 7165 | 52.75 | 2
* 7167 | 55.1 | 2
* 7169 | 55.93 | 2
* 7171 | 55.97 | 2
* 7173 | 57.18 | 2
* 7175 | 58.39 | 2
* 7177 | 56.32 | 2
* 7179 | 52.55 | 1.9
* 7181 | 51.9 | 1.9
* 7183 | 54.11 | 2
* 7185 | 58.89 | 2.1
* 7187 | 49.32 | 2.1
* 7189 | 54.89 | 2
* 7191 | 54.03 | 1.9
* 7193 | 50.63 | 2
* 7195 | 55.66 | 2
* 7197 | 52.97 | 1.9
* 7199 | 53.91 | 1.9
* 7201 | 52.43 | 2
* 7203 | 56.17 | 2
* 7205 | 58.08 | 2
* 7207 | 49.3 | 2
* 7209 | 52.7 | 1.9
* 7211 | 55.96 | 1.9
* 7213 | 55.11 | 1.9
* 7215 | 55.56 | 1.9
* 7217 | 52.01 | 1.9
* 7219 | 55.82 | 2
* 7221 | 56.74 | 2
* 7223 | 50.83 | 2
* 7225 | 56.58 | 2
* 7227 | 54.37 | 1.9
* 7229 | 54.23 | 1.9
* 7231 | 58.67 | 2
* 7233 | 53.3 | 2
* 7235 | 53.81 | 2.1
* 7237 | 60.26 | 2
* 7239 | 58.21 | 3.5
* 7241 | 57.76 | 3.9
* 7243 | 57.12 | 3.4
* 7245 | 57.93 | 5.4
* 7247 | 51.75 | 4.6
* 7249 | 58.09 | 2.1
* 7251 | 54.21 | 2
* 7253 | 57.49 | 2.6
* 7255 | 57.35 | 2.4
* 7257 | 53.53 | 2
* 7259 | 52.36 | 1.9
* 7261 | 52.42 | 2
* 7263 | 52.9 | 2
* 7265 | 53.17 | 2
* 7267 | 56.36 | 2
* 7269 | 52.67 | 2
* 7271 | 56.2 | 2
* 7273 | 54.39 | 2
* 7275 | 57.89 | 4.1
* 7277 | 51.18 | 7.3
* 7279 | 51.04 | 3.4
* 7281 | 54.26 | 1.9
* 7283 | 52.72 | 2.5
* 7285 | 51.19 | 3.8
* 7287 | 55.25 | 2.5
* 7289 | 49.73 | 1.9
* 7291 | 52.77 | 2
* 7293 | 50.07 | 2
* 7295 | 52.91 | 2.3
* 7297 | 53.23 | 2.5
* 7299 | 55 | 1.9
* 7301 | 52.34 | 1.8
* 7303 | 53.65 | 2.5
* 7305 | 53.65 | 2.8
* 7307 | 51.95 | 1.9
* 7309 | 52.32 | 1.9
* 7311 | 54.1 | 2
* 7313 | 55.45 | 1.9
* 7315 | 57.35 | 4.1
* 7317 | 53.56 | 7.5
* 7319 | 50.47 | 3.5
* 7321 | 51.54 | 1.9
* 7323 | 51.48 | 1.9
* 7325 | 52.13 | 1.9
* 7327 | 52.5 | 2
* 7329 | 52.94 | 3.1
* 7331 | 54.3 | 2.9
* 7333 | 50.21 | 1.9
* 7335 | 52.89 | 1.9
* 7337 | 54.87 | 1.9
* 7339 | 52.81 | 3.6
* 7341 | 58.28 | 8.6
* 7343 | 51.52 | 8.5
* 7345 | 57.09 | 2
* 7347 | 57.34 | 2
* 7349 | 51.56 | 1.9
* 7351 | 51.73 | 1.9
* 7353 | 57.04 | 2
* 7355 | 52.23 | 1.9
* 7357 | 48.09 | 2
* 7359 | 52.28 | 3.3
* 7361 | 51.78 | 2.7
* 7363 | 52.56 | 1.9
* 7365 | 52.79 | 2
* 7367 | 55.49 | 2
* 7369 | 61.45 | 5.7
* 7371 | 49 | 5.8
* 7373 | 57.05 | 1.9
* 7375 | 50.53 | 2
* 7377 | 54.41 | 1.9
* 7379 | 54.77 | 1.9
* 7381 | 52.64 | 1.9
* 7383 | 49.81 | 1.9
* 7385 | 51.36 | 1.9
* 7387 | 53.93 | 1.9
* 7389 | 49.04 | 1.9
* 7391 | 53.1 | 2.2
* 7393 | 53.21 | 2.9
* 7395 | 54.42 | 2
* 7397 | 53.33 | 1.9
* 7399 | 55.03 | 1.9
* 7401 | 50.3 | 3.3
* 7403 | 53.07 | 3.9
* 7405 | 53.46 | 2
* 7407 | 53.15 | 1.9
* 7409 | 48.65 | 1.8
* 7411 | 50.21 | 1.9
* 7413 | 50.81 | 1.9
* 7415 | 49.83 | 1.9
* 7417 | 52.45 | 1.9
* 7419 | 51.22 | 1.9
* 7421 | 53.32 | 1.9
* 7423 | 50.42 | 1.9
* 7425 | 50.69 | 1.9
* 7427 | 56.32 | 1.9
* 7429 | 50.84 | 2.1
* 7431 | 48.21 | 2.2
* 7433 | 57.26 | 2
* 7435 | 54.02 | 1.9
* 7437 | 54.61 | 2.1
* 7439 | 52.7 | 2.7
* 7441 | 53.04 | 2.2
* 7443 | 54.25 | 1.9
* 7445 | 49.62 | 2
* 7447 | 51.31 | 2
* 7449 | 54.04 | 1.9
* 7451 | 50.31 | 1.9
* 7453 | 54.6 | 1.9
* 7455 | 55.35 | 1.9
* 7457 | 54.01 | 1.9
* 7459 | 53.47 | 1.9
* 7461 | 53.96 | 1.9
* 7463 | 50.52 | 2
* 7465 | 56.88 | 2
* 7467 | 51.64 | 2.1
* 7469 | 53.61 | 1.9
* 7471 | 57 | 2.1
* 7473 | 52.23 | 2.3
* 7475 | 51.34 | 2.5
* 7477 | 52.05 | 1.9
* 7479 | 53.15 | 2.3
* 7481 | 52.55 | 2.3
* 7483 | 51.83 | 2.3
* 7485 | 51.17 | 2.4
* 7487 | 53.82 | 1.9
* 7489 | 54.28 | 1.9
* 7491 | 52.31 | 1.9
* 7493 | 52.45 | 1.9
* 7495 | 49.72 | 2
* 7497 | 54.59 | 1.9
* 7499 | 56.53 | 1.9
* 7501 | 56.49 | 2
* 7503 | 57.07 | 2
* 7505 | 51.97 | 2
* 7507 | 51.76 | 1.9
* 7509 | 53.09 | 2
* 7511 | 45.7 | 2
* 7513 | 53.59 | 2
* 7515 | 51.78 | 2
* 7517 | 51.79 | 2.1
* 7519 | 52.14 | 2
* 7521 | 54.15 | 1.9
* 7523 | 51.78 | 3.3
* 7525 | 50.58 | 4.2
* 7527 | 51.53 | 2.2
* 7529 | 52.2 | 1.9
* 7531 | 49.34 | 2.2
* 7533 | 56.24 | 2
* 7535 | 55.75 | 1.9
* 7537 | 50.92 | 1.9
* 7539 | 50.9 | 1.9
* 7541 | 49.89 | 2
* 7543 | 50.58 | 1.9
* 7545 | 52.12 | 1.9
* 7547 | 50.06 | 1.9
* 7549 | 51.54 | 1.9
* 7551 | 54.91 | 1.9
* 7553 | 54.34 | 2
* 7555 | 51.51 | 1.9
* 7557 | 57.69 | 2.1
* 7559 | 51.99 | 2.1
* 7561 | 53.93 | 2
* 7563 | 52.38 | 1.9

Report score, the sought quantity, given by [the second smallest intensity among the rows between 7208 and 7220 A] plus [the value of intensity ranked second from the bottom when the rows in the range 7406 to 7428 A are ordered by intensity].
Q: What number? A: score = 103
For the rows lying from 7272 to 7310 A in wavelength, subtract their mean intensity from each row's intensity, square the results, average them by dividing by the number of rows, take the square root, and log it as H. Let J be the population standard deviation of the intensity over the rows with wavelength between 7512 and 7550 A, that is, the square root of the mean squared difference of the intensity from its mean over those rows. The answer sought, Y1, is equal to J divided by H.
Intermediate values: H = 1.91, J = 1.8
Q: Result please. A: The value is 0.94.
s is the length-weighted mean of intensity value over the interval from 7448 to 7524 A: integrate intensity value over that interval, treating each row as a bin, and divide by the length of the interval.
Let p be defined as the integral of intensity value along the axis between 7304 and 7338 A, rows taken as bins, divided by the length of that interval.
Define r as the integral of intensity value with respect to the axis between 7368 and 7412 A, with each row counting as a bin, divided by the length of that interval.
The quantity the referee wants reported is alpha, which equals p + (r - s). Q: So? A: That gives 52.8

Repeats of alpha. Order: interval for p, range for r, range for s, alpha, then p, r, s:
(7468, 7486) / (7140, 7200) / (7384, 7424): 55.4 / 52.8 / 54.7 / 52.0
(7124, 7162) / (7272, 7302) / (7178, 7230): 53.9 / 55.0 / 52.9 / 54.0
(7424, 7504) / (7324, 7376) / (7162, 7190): 51.7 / 53.2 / 53.5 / 55.0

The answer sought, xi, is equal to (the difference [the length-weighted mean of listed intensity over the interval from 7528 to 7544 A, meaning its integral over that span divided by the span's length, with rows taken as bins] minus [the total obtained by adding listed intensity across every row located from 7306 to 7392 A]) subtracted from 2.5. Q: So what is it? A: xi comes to 2238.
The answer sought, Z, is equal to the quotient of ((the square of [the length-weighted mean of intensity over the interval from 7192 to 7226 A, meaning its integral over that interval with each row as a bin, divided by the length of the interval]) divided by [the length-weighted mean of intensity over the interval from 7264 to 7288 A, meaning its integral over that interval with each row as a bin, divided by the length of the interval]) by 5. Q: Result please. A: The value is 10.9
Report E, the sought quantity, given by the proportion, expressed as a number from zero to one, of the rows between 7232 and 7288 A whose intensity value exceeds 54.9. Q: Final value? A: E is 0.43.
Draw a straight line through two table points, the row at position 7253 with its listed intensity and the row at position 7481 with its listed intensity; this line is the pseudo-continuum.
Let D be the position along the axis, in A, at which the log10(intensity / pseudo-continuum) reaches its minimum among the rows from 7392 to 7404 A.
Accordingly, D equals 7401 A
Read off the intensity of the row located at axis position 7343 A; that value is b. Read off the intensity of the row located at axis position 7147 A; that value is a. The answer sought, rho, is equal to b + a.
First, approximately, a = 49.05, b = 51.52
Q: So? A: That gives 101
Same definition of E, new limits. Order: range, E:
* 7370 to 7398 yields 0.07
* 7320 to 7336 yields 0.00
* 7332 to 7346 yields 0.29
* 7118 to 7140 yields 0.64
